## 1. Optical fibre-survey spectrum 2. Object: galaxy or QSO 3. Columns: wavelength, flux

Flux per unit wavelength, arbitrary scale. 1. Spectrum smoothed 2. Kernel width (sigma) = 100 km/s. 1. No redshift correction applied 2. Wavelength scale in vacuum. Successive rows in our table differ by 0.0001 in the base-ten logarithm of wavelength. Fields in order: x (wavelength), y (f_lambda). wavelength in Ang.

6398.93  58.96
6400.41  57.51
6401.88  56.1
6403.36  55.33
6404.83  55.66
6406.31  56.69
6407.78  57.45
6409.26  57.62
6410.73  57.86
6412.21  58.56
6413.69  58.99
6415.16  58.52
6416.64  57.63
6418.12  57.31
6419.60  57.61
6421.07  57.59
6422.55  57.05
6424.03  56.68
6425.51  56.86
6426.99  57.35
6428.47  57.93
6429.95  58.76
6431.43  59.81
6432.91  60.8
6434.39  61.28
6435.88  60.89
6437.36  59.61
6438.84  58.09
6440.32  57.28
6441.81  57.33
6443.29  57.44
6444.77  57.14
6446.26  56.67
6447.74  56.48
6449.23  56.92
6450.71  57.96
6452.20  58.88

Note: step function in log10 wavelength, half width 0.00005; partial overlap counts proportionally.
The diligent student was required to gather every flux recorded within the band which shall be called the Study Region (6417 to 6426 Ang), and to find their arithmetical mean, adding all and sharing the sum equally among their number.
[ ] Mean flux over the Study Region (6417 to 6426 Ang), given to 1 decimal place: 57.2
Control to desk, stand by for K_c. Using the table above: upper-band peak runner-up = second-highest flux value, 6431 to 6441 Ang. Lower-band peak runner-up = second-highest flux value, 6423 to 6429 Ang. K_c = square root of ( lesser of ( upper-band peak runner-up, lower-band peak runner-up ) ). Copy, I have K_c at 7.57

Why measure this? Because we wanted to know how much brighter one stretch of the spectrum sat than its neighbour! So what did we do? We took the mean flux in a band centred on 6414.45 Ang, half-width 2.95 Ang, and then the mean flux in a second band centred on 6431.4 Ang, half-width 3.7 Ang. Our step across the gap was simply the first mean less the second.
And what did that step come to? -1.3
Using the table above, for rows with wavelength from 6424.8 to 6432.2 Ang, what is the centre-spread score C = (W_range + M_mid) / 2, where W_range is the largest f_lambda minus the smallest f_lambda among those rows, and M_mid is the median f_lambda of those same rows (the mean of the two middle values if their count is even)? 30.4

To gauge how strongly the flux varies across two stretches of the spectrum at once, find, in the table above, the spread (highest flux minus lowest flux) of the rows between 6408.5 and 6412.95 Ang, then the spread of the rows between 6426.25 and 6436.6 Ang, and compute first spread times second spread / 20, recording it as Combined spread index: 0.18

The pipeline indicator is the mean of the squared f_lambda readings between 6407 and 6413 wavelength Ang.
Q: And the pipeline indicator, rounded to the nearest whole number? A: 3349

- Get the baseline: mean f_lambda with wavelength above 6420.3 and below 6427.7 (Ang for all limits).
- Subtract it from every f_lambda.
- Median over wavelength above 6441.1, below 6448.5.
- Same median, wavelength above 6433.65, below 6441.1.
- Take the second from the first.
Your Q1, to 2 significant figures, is -2.5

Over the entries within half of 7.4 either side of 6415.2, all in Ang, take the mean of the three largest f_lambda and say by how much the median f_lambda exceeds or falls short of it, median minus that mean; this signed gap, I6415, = -0.17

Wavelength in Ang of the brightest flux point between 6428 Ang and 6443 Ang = 6434.39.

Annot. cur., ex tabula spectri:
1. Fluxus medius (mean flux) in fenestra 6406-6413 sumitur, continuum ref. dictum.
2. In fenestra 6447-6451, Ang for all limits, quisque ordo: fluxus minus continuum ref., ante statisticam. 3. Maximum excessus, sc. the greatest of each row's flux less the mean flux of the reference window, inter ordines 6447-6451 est 0.3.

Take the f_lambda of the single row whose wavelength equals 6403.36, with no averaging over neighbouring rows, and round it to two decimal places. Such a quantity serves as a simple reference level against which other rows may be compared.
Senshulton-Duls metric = 55.33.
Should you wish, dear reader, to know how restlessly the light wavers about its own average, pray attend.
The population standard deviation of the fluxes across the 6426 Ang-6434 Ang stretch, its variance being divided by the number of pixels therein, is 1.2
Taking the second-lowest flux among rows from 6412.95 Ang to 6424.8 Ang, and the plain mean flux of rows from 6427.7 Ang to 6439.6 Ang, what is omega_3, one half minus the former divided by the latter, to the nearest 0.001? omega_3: -0.456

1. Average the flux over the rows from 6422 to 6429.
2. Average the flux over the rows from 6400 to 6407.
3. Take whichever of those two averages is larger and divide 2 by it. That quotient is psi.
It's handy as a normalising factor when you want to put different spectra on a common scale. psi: 0.0350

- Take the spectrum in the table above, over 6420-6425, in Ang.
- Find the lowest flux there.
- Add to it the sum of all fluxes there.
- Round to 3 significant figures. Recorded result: 228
